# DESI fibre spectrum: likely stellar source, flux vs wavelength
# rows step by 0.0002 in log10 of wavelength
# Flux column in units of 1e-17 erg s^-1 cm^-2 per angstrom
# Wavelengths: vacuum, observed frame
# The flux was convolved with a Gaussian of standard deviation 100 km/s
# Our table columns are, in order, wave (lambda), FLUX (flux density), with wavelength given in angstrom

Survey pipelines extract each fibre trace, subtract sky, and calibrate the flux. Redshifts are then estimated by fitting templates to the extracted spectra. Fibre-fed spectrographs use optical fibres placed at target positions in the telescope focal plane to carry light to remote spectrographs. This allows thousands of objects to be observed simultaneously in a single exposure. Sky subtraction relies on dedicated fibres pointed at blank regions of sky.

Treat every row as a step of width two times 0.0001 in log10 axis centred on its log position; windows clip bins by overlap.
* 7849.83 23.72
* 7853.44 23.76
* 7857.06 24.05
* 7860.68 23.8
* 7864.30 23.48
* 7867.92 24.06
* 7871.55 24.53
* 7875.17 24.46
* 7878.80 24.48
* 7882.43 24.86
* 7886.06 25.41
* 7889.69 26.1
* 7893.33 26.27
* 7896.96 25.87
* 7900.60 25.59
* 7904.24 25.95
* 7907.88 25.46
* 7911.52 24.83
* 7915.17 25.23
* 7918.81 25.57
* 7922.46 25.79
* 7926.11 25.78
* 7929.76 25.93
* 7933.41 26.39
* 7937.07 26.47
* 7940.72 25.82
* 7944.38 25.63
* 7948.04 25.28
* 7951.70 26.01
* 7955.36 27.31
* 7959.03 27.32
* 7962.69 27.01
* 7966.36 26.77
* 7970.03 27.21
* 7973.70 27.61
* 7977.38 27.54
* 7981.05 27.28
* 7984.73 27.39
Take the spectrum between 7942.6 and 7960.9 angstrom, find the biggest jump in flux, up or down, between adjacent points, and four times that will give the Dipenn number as 5.2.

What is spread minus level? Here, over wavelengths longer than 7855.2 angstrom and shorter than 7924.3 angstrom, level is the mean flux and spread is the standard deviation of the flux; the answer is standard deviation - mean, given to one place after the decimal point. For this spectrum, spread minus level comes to -24.2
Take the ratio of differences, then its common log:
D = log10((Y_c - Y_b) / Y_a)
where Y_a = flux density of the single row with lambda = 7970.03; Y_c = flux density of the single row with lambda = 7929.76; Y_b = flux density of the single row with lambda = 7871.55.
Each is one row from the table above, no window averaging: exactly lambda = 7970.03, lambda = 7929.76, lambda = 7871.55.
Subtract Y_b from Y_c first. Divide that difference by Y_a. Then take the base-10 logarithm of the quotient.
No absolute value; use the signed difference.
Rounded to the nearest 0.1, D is -1.3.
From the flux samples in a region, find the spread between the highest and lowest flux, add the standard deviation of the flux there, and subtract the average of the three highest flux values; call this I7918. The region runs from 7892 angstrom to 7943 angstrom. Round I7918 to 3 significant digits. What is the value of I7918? -24.3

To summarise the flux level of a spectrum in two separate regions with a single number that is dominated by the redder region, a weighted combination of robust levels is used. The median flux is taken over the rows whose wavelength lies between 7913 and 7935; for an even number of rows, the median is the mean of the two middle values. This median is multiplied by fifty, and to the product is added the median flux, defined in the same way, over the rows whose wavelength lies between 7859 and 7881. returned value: 1314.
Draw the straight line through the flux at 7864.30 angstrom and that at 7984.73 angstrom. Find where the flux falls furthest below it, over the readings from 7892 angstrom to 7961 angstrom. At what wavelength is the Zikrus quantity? 7948.04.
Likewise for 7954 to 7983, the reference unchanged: 7966.36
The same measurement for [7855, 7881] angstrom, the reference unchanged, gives 7864.30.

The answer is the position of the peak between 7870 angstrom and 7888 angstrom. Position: 7886.06 angstrom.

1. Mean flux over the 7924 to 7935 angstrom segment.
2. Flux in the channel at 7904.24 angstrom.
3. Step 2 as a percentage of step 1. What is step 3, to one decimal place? 99.7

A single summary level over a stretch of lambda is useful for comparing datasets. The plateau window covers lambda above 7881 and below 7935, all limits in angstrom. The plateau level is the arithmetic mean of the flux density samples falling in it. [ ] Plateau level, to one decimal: 25.7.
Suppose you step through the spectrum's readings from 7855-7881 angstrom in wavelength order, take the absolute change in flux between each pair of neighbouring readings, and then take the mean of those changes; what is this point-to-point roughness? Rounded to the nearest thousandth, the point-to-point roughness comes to 0.285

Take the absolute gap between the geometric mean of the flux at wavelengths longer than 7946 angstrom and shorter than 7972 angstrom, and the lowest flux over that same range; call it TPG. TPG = 1.41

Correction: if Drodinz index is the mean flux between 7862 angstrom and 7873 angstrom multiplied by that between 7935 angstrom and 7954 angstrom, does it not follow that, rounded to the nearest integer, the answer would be 621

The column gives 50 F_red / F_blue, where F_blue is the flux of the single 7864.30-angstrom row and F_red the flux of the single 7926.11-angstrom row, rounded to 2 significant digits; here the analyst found 55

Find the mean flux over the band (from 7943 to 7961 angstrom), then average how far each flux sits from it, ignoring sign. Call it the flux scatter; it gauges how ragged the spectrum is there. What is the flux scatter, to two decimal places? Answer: 0.80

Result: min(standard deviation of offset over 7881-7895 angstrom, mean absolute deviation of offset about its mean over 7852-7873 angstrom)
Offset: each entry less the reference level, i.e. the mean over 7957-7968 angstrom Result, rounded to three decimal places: 0.267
